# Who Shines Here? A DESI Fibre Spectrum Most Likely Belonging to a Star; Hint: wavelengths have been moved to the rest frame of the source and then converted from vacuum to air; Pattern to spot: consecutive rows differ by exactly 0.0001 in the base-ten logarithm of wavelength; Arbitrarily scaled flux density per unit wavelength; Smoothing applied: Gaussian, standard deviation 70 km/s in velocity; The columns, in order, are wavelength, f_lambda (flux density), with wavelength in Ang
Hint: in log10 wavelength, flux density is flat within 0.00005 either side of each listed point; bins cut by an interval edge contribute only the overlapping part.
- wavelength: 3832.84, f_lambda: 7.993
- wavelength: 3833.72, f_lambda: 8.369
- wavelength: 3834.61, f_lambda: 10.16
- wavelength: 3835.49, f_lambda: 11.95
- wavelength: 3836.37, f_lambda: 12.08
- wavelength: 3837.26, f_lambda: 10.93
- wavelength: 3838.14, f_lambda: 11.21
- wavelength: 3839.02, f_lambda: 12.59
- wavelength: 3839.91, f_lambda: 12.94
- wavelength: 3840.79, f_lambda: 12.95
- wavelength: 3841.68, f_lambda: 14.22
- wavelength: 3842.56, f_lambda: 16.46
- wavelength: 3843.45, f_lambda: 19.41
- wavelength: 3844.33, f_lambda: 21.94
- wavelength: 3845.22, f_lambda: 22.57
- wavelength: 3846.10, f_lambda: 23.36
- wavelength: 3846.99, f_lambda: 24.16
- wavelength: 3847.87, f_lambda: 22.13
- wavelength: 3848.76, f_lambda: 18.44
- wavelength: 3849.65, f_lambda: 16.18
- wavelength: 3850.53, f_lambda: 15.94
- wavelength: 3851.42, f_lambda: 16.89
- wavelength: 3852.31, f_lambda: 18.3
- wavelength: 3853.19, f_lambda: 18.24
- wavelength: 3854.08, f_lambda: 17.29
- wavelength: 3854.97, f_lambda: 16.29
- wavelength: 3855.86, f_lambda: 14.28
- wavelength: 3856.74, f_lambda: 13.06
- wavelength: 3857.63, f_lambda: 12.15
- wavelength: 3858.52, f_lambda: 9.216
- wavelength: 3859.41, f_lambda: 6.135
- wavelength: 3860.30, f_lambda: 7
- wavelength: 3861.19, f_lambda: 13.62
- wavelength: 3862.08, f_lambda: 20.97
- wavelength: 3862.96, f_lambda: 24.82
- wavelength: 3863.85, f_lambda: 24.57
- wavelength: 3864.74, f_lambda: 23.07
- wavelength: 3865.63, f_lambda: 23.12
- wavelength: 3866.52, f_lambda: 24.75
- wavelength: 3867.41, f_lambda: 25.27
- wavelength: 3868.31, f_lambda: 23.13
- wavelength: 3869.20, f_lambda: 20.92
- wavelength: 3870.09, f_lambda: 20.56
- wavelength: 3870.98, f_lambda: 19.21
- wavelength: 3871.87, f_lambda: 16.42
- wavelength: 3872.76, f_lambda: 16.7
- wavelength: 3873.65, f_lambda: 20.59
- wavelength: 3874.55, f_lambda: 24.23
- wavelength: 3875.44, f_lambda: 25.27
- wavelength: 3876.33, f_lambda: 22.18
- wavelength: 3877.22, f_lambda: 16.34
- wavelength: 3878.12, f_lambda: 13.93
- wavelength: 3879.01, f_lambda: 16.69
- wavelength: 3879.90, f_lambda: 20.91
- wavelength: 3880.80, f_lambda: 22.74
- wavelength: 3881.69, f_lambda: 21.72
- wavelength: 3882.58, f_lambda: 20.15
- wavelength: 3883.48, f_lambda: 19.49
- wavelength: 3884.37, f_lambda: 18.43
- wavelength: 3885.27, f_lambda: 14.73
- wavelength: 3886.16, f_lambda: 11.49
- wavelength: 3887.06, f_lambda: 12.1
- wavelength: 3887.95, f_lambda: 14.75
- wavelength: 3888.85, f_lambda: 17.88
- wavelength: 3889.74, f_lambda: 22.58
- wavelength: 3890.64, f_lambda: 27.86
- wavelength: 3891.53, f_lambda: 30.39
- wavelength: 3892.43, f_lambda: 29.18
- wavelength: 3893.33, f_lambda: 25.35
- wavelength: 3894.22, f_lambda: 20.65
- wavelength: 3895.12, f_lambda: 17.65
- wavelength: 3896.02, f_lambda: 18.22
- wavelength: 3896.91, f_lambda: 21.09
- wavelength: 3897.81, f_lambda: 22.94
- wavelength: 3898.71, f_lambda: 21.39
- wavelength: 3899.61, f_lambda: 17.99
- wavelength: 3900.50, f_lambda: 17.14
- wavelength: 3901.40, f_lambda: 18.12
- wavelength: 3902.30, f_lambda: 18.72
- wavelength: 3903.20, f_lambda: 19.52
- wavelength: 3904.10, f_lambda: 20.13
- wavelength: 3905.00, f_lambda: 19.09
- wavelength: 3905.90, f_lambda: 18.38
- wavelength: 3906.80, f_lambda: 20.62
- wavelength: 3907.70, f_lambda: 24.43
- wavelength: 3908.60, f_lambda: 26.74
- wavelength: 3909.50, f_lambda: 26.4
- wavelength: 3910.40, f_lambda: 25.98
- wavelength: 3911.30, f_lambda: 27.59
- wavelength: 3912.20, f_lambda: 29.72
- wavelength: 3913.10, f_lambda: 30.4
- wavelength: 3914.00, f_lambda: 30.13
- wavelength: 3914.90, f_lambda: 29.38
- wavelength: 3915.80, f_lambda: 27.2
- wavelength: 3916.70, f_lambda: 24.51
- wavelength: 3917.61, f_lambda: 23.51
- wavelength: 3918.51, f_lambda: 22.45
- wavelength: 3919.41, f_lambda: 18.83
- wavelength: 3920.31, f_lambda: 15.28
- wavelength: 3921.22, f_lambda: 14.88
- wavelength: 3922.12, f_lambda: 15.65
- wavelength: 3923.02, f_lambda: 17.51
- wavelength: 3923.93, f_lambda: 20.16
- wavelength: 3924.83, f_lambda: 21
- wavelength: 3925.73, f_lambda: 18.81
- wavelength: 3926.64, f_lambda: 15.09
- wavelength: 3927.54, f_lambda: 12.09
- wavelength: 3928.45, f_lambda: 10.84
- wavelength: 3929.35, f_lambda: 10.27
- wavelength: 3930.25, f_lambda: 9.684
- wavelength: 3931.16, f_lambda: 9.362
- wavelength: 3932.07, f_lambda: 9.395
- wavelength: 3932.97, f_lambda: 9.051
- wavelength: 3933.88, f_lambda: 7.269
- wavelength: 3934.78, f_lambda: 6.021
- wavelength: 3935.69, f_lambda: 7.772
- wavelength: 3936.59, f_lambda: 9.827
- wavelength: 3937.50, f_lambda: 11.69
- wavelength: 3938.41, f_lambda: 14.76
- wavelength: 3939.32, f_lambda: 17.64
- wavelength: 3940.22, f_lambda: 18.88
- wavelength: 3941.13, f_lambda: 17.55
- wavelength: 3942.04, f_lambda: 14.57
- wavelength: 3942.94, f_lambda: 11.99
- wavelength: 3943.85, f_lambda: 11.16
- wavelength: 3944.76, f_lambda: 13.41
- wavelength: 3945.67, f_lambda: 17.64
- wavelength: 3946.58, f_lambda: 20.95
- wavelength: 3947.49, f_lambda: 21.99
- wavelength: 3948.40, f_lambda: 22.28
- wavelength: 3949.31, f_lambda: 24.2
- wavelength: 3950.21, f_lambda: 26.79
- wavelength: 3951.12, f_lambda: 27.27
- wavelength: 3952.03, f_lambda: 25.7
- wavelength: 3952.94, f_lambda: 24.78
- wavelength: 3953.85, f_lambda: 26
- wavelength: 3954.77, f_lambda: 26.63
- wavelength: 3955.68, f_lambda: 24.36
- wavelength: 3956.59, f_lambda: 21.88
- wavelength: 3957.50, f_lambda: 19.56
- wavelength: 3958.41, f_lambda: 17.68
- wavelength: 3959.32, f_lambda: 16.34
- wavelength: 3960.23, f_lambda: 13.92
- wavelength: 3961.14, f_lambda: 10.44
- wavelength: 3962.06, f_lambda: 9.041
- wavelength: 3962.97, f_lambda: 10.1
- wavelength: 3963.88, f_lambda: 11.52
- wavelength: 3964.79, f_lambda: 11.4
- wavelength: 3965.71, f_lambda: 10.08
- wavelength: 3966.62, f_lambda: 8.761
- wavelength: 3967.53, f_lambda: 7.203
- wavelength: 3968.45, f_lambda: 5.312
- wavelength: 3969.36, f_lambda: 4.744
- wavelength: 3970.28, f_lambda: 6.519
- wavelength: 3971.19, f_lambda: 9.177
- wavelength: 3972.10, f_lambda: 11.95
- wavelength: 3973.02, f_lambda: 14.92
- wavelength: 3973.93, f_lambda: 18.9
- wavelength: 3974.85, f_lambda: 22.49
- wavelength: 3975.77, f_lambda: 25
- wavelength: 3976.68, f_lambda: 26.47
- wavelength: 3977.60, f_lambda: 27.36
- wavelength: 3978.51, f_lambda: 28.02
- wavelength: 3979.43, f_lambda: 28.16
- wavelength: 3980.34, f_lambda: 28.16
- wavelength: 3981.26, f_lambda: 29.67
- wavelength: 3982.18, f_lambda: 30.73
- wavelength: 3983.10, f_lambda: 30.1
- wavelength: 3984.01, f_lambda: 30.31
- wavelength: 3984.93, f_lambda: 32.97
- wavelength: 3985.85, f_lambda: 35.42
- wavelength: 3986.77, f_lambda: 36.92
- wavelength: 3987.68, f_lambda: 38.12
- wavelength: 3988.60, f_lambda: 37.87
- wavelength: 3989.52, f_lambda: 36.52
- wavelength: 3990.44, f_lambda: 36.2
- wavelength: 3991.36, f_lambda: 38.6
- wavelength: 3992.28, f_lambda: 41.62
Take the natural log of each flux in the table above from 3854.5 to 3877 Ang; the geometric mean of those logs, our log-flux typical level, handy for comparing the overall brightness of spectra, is 2.83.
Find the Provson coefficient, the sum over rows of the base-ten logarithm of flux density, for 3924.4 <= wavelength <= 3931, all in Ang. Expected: 7.9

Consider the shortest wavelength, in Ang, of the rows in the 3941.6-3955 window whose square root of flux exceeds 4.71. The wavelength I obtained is 3948.40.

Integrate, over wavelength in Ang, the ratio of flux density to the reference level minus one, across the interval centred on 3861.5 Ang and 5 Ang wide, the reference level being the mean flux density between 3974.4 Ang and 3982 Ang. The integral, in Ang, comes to -2.1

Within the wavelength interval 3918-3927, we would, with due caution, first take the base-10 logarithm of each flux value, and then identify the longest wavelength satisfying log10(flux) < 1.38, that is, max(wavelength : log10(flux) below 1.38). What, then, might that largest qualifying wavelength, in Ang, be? 3926.64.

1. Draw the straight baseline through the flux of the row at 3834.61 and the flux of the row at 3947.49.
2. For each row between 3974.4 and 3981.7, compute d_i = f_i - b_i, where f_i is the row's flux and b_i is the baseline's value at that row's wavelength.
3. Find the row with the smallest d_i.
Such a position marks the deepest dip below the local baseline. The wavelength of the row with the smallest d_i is 3974.85 Ang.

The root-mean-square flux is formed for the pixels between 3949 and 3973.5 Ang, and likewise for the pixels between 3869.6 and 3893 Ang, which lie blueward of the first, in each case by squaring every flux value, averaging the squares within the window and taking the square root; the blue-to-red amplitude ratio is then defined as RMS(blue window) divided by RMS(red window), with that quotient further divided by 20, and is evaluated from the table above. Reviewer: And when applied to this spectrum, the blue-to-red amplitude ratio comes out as 0.058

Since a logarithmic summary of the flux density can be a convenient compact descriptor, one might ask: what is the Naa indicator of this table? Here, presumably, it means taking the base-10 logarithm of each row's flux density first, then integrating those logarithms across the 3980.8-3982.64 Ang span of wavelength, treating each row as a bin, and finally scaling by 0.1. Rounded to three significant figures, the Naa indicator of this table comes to 0.271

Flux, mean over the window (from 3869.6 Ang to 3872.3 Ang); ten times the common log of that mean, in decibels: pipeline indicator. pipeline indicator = 12.7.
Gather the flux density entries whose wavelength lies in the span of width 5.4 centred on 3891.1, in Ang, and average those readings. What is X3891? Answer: 25.5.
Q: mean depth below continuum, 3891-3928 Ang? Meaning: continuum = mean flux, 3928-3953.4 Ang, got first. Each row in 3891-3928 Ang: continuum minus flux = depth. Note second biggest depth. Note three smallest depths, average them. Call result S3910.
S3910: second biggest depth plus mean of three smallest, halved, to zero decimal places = -7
